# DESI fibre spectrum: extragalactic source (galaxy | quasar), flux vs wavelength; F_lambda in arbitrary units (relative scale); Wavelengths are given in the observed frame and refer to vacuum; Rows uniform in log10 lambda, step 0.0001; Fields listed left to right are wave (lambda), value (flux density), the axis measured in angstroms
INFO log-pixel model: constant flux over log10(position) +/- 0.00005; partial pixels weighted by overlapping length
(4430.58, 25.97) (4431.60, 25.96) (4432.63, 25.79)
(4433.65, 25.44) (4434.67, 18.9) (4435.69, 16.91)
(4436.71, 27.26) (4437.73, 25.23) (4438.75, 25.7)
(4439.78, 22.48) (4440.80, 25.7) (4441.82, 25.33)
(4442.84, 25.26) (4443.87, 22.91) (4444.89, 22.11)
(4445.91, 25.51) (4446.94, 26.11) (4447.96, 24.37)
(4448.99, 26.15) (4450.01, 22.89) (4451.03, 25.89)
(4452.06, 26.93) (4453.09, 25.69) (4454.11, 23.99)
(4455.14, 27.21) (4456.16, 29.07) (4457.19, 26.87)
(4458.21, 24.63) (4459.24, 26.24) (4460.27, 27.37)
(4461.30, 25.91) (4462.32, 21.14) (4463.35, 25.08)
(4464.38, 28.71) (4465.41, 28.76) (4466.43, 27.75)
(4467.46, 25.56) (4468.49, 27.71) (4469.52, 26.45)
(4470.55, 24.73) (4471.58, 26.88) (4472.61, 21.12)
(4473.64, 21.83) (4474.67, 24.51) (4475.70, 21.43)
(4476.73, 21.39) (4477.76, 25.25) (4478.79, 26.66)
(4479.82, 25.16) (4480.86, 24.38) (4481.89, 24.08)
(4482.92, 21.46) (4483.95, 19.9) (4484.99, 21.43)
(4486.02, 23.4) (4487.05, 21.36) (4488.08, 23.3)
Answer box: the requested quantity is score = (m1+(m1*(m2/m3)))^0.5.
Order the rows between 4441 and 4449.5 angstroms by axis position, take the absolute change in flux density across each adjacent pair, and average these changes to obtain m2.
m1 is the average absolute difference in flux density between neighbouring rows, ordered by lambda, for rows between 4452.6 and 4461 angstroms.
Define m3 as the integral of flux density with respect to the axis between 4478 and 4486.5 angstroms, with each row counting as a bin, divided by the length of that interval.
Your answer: 1.5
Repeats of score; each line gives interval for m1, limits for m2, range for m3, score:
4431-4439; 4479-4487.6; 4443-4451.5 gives 1.8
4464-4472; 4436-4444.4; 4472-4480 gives 1.3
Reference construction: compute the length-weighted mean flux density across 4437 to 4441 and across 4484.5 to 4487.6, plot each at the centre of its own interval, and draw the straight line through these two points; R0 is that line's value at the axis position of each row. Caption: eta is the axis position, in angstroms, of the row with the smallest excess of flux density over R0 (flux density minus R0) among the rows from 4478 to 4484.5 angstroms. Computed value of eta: 4483.95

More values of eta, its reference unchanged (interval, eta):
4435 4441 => 4435.69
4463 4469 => 4463.35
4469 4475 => 4472.61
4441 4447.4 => 4444.89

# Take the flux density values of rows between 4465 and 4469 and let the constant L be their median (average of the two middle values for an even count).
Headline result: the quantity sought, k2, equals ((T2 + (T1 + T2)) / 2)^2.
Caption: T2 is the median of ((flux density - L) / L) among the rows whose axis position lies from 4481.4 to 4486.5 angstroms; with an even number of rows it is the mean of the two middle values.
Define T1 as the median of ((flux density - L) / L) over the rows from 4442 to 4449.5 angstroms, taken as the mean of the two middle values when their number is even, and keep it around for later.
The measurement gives 0.073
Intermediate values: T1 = -0.089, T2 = -0.23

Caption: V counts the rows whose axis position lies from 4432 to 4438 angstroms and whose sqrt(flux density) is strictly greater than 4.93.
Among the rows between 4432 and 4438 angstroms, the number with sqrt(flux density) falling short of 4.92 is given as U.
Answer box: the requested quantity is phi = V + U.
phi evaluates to 6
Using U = 2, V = 4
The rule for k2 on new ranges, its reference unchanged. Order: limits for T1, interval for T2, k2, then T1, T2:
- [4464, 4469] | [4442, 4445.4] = 0.030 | 0.001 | -0.17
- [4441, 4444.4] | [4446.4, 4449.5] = 0.011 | -0.089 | -0.06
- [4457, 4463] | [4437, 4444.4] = 0.014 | -0.060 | -0.09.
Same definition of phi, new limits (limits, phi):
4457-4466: 9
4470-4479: 9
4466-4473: 7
